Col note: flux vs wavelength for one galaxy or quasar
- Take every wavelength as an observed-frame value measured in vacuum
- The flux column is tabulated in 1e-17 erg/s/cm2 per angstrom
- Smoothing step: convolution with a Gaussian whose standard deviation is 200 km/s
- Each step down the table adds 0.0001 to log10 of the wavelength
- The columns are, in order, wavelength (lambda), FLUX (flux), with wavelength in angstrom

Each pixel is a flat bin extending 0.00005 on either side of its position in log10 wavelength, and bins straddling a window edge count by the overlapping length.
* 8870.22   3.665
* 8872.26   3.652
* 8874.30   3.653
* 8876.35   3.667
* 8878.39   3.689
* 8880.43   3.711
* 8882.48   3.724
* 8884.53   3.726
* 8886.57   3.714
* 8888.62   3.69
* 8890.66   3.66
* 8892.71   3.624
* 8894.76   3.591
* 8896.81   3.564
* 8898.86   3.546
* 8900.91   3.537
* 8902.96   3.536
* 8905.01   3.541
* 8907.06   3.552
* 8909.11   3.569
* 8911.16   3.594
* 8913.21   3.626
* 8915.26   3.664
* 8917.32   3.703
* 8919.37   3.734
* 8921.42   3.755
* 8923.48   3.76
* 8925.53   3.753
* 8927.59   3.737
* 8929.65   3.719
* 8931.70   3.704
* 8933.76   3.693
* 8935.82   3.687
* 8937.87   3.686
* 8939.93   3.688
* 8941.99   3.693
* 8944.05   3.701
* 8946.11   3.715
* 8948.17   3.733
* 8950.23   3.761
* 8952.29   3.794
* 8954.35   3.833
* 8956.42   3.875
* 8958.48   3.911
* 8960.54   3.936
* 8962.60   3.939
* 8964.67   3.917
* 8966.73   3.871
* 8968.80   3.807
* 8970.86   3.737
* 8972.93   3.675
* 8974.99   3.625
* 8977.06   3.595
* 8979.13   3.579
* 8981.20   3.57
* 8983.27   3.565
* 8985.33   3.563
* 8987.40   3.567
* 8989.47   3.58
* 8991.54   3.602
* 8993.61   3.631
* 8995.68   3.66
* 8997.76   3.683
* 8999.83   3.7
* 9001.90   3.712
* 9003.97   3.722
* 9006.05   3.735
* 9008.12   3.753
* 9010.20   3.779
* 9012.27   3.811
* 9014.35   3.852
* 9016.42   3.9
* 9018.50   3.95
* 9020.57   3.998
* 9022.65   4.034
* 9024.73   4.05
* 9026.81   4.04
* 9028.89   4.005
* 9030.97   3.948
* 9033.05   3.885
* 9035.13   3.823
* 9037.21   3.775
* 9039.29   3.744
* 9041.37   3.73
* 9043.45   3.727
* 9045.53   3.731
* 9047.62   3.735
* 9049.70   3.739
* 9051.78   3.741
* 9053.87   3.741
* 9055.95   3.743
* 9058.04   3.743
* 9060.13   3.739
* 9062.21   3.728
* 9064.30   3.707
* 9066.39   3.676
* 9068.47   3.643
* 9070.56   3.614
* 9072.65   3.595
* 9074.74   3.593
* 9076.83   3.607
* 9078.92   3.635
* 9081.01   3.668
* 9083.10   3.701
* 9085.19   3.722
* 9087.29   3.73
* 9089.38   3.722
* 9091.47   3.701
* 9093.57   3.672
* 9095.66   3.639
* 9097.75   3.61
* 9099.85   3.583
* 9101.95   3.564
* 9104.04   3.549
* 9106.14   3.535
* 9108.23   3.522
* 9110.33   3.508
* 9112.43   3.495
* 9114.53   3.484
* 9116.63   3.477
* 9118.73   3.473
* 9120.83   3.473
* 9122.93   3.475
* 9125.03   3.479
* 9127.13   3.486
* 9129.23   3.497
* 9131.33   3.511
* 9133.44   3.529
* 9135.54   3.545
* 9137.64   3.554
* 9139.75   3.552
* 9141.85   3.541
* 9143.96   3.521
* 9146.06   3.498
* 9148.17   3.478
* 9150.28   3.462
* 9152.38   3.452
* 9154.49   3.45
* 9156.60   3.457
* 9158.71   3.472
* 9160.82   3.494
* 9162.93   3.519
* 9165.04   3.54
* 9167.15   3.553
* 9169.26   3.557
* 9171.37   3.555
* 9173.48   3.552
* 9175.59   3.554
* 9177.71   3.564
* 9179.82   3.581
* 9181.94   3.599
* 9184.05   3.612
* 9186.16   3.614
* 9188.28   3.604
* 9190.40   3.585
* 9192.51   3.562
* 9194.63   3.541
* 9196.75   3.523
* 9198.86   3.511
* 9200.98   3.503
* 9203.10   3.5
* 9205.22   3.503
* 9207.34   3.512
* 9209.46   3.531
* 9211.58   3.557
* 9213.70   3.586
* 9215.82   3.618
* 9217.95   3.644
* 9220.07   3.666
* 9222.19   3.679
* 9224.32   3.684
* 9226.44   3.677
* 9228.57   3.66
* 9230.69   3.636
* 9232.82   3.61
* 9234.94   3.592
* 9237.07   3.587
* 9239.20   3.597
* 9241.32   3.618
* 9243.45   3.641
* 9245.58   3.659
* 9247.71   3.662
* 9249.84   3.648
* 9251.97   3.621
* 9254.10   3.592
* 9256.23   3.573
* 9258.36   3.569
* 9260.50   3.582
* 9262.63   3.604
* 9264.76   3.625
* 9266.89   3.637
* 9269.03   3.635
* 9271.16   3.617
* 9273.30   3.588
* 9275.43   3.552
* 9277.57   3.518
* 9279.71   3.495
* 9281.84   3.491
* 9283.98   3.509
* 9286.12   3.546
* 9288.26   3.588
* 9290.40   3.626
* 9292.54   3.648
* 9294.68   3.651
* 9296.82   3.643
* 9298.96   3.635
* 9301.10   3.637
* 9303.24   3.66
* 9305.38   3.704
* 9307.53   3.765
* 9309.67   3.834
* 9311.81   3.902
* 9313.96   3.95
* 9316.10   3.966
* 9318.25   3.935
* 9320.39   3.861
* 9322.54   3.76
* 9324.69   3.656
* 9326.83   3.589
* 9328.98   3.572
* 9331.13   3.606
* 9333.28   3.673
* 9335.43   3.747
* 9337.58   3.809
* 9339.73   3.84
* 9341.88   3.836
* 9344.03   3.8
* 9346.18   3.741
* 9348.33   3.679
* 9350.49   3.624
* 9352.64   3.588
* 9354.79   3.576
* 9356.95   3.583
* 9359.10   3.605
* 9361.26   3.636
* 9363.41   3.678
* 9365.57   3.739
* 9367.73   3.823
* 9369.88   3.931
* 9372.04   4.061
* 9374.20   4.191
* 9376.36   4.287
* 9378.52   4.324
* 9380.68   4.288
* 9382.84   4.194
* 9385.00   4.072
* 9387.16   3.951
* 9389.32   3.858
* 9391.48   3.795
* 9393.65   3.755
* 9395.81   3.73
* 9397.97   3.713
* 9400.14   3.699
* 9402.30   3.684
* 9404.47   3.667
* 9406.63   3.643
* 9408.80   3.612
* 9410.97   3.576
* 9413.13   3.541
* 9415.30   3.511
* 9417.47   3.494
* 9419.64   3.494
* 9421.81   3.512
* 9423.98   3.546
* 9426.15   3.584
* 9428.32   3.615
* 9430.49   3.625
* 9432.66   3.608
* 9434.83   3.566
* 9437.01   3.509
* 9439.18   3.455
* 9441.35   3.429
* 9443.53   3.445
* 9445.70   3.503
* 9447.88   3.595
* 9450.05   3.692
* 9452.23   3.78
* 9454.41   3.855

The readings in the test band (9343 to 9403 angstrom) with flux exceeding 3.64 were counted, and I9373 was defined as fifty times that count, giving 1100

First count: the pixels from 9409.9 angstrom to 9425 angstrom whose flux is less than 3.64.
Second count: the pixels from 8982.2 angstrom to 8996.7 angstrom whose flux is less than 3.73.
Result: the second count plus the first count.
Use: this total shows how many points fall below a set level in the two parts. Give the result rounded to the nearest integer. 14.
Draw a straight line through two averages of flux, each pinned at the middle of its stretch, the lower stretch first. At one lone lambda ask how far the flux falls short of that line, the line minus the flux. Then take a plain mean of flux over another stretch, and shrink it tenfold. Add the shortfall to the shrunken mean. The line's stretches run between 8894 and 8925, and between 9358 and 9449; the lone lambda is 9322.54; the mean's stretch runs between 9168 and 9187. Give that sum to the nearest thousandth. 0.307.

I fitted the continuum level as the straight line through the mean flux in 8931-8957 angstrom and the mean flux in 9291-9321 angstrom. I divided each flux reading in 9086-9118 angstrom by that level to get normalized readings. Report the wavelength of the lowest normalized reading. 9116.63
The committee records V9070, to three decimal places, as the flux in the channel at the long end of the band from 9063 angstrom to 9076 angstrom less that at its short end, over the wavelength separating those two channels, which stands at -0.011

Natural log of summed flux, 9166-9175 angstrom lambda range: 2.65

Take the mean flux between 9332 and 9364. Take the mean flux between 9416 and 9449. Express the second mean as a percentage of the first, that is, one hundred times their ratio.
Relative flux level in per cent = 96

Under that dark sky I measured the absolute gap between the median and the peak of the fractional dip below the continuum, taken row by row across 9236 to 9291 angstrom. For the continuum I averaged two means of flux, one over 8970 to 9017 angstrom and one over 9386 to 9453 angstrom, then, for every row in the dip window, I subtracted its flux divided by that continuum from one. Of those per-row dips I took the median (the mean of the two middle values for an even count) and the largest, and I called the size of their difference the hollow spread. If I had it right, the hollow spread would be 0.028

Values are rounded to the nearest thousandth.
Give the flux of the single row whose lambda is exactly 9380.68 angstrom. 4.288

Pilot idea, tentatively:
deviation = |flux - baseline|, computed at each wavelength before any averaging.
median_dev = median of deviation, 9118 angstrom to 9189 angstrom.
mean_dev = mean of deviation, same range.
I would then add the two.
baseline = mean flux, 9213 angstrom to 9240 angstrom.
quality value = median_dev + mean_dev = 0.22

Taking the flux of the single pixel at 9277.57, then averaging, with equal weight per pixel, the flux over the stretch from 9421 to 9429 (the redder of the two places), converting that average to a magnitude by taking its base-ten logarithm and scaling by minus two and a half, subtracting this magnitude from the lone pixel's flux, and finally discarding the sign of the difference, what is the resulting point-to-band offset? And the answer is 4.90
